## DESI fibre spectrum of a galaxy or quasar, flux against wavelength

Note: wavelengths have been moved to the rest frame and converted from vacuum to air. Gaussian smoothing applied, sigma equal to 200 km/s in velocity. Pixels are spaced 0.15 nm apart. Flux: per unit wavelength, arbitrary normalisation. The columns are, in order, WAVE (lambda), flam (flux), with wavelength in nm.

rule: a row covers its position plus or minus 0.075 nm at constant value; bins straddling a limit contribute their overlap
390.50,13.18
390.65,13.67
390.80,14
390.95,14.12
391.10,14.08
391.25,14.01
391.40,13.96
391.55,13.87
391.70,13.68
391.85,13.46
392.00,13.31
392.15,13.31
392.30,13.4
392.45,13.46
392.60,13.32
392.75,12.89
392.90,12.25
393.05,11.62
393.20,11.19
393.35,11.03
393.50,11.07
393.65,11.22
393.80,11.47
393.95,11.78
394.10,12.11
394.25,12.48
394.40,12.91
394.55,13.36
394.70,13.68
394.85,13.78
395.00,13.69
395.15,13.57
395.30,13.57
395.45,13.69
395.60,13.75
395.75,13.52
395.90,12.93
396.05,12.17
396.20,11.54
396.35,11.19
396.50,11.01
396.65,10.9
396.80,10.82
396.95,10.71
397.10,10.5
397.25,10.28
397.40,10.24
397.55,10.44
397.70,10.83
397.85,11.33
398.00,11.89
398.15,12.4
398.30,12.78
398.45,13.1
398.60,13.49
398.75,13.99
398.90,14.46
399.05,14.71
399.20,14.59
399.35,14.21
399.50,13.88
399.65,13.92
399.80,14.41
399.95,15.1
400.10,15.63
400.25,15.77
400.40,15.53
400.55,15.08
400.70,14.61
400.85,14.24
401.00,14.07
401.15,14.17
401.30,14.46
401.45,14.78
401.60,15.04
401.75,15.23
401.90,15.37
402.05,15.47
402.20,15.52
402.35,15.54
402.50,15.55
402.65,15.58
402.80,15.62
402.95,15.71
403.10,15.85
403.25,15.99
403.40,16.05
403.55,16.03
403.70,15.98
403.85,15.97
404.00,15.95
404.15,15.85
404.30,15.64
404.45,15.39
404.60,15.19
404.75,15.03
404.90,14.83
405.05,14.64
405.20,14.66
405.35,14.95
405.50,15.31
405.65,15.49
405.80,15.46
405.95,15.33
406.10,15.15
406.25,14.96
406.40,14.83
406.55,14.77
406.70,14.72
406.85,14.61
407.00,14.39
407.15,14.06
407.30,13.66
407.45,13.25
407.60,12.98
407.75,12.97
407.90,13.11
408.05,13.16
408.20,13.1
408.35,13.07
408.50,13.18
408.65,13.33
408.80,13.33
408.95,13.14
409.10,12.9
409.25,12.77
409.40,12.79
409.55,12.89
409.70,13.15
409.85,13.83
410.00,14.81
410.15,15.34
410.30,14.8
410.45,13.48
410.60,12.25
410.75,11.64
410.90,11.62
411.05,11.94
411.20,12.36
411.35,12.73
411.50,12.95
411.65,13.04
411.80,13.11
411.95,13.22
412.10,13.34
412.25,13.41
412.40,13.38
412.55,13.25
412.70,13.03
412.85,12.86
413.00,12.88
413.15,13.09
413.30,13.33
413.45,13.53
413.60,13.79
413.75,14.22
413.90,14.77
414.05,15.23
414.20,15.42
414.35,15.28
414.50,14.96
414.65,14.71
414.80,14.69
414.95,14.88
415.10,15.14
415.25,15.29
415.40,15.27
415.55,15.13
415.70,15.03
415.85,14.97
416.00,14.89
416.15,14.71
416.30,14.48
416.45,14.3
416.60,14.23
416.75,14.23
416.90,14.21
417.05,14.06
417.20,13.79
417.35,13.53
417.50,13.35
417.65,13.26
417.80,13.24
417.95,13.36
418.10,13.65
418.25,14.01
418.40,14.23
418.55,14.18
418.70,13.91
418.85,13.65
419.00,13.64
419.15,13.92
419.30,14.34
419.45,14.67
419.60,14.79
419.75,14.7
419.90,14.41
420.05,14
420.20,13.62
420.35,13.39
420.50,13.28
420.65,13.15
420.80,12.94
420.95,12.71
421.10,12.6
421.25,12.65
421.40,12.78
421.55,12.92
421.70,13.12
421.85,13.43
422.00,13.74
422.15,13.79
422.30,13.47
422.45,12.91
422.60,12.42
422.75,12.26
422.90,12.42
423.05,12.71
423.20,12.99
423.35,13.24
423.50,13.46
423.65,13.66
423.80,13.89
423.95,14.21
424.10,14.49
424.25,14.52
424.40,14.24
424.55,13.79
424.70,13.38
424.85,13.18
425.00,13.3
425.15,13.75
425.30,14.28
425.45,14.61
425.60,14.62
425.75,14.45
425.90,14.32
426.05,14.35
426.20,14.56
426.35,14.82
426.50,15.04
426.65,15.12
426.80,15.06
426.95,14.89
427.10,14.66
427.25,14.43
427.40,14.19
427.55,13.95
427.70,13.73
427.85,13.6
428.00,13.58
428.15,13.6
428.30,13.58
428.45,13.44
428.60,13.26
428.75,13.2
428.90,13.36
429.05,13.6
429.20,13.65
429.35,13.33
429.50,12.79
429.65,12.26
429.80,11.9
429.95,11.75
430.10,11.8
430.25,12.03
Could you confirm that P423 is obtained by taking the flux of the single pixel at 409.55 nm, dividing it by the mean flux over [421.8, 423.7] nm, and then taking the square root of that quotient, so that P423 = 0.99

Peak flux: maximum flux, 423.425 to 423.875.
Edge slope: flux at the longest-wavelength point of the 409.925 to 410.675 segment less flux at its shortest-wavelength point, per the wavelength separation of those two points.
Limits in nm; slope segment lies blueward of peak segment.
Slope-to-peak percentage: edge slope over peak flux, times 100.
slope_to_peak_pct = -31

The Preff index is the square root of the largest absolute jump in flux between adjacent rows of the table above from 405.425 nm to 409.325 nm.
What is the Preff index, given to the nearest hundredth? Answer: 0.64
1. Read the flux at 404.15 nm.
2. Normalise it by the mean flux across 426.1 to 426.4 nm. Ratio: 1.08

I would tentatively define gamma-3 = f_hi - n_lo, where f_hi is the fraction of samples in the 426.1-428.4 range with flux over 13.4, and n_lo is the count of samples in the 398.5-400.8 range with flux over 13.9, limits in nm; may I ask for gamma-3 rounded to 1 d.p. -12.0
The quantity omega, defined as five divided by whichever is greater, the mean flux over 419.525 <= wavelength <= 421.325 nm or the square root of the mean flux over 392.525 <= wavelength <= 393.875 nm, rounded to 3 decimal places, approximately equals 0.370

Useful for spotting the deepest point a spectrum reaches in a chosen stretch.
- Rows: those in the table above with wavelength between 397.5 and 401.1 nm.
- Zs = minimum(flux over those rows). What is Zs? 10.44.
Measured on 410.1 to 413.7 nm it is 11.62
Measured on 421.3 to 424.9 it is 12.26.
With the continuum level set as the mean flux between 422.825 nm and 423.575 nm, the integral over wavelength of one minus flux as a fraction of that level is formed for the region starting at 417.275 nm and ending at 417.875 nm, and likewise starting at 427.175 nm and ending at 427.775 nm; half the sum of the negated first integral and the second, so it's -0.02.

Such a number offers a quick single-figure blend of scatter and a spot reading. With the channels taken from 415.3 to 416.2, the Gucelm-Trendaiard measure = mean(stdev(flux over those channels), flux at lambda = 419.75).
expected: 7.4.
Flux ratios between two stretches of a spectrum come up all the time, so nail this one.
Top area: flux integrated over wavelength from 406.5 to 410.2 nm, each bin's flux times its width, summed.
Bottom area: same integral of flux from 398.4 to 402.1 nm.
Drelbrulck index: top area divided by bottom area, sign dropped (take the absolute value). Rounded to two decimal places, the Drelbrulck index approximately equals 0.93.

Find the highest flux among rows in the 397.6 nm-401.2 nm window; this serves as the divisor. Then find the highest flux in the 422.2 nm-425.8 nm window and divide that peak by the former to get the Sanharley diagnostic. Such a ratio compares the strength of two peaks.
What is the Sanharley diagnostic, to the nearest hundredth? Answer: 0.93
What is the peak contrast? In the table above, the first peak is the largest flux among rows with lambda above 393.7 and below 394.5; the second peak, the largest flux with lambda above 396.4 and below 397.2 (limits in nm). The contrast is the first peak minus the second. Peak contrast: 1.9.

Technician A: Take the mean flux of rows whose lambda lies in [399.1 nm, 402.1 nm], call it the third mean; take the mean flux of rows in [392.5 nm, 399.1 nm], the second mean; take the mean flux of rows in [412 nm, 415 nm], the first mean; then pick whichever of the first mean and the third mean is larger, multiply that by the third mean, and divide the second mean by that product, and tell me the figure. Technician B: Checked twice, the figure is 0.0562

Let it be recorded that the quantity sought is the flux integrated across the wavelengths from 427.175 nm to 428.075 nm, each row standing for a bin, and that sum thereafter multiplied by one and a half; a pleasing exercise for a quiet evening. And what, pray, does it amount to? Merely 18.8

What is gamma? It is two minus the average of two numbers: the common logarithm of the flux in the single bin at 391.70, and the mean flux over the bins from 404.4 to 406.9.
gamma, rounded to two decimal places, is -6.08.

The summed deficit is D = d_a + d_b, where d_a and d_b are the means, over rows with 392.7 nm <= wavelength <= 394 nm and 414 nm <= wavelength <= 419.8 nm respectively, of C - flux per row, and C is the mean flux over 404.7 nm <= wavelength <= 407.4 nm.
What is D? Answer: 3.6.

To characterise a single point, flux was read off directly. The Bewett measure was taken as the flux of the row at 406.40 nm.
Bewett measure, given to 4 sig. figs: 14.83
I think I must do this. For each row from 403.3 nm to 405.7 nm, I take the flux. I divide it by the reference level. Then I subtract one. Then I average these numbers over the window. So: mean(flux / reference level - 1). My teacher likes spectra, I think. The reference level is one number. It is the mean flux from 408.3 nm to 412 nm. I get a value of 0.18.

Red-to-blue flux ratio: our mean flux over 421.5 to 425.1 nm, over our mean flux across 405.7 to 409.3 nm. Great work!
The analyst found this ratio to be 0.97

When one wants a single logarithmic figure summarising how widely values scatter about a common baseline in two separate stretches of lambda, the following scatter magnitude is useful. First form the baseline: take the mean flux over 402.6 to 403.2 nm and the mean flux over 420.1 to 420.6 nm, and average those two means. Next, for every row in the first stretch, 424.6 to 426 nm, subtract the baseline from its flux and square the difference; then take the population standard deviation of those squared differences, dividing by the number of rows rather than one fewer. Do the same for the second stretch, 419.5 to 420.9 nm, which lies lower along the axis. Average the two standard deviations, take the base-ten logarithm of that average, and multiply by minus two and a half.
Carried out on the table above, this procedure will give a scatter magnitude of 0.2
